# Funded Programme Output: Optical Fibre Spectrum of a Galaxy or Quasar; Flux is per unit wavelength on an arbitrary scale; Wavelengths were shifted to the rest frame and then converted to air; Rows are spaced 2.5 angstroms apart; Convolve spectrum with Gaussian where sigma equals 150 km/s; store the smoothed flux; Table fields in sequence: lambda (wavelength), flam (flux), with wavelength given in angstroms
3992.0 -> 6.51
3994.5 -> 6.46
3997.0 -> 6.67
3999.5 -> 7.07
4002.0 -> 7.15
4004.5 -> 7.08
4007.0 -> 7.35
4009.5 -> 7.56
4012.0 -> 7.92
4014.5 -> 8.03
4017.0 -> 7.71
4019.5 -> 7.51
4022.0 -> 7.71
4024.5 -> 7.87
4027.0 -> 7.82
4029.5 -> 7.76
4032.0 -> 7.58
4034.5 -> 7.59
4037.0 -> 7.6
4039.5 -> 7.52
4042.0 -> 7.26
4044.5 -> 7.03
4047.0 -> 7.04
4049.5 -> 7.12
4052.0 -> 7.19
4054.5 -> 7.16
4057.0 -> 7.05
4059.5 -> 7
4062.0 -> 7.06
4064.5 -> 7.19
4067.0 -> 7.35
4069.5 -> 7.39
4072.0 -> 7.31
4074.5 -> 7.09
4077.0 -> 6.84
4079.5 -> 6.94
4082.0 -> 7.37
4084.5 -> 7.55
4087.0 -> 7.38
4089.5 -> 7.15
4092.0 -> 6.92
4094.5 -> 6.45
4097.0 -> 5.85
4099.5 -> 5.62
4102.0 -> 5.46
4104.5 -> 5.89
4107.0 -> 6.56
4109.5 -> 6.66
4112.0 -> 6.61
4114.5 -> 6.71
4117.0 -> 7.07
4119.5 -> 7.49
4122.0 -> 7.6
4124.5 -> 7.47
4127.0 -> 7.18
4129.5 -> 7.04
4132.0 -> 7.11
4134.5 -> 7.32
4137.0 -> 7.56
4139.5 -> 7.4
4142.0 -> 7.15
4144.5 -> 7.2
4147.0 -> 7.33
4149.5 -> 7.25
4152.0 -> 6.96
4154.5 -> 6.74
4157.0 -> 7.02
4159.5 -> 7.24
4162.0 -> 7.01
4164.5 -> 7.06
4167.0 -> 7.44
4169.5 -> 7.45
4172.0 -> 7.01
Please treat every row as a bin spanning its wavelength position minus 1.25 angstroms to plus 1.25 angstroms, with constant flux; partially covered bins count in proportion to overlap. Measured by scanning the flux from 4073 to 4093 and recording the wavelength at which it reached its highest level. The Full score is 4084.5 angstroms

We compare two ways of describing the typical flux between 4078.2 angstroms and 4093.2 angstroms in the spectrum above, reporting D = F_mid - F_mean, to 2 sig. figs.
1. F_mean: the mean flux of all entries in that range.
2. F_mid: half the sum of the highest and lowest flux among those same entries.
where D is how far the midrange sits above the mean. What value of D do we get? 0.017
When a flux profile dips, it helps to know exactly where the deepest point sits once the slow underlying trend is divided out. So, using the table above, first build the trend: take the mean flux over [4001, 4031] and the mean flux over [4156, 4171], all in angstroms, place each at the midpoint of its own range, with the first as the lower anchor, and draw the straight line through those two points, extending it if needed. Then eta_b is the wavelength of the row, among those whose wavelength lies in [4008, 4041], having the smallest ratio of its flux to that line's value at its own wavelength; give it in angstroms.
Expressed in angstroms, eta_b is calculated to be 4019.5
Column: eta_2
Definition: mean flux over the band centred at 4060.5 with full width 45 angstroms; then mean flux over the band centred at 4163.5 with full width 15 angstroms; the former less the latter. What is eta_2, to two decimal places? -0.04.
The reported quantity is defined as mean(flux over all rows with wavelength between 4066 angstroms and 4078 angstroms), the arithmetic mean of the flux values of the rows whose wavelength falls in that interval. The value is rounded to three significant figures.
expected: 7.20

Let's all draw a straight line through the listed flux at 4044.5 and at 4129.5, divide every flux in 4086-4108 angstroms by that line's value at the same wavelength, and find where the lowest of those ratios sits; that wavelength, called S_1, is 4102.0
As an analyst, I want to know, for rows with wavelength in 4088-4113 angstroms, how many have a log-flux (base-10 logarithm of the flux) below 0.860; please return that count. 10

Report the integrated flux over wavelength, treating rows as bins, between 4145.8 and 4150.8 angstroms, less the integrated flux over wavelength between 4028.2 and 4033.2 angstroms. -1.9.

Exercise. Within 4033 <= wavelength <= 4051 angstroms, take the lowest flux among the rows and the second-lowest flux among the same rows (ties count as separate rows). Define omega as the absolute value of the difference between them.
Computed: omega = 0.01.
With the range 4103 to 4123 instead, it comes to 0.67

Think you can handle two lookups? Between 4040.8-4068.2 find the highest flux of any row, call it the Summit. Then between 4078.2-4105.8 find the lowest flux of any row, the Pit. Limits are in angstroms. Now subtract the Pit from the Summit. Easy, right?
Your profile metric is 1.9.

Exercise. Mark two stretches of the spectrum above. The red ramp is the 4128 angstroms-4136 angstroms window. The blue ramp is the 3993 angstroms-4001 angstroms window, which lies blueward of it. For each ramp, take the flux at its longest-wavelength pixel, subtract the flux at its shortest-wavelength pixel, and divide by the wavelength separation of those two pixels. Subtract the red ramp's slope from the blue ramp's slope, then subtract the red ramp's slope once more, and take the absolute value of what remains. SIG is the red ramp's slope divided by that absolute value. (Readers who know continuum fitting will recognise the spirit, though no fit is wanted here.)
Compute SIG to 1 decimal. 5.6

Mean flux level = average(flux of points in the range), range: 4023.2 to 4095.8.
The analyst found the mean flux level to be 7.26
